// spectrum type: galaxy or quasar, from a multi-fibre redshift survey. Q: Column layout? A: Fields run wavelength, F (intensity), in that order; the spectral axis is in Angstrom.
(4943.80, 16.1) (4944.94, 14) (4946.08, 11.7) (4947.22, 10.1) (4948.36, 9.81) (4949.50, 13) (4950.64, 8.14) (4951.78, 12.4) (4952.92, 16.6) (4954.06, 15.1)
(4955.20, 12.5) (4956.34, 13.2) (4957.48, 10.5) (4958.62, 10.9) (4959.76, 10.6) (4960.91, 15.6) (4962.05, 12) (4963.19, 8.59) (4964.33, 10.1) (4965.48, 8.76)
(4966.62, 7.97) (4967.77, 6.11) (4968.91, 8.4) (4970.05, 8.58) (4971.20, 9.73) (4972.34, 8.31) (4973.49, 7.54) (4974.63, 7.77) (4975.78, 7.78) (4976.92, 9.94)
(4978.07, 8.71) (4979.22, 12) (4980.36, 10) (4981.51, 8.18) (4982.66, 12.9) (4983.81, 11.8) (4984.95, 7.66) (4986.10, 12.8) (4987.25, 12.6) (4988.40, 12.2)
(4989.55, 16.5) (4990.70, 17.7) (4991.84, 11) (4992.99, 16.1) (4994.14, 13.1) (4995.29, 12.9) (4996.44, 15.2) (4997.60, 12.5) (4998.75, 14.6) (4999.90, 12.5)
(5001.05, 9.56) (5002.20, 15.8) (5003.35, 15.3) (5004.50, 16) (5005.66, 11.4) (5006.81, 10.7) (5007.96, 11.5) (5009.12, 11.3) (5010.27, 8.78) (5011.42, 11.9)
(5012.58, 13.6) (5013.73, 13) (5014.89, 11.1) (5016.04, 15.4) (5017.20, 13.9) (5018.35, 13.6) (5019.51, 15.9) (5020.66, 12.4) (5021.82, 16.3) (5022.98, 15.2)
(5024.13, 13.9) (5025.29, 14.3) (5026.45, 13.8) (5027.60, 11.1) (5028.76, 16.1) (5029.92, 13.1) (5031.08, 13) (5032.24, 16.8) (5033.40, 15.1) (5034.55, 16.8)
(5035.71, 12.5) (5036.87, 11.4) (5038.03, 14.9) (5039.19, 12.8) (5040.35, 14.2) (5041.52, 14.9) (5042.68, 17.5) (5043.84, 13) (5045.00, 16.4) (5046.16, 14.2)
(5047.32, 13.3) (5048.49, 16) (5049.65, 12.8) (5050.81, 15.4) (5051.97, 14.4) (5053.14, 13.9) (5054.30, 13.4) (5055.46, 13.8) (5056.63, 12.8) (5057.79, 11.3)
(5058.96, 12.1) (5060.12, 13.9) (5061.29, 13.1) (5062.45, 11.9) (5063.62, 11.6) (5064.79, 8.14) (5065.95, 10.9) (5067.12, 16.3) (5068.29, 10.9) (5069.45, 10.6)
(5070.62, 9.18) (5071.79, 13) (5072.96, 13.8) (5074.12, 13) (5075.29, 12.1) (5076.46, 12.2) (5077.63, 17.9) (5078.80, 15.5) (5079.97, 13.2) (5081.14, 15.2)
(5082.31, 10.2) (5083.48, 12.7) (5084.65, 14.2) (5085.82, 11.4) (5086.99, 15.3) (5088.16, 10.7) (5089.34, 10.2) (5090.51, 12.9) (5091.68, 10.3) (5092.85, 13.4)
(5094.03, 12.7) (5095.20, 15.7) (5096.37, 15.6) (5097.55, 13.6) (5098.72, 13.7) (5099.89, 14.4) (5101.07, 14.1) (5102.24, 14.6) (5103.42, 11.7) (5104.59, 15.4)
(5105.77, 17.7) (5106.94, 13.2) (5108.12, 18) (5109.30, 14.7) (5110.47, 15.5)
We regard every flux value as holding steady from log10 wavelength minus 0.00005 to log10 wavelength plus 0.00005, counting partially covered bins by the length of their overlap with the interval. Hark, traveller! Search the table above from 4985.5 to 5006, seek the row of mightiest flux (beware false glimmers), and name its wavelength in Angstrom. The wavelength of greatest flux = 4990.70 Angstrom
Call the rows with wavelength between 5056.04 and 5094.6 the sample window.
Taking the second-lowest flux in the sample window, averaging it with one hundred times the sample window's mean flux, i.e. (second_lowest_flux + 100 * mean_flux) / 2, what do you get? 630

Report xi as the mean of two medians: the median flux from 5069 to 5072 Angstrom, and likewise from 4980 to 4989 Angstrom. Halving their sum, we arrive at 11.3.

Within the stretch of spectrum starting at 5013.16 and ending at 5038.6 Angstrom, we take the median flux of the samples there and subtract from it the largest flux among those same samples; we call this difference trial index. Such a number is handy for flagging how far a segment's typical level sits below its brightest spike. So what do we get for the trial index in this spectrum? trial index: -2.9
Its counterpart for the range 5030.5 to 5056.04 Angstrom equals -3.3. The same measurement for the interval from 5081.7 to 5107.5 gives -4.2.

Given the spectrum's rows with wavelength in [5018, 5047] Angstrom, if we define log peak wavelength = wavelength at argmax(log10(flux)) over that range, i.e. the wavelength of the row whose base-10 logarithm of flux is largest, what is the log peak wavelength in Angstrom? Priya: 5042.68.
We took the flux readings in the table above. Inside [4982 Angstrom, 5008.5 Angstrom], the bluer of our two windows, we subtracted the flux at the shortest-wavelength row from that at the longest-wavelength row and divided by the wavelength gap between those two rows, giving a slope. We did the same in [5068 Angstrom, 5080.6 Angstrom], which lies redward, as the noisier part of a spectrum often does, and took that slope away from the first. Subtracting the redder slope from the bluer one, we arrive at -0.3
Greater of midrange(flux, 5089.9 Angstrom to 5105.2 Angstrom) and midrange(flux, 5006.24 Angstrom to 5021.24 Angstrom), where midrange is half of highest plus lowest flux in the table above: 13.0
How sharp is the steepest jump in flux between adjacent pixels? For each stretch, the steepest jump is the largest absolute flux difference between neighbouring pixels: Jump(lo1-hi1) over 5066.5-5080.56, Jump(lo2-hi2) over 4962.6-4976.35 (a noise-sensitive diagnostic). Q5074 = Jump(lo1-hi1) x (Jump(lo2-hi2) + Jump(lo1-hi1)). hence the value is 46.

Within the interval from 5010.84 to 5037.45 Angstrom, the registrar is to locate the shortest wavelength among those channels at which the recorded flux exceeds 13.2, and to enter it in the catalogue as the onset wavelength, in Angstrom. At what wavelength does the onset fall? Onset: 5012.58 Angstrom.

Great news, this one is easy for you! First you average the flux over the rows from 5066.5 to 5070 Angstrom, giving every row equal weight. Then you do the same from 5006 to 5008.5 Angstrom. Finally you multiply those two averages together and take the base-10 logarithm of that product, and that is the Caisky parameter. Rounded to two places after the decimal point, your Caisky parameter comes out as 2.15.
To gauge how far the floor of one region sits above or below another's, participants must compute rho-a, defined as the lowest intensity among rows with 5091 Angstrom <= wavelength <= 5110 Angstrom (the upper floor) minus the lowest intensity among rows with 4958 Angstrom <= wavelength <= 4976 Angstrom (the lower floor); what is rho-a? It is 4.2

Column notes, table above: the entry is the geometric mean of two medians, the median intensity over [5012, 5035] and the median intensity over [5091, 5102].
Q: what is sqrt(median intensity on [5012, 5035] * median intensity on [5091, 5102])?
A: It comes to 13.8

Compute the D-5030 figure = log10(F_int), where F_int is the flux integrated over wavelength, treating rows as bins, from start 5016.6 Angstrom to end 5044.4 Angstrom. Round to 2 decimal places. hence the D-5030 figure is 2.60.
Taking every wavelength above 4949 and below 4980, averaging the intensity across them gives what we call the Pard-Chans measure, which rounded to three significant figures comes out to 10.4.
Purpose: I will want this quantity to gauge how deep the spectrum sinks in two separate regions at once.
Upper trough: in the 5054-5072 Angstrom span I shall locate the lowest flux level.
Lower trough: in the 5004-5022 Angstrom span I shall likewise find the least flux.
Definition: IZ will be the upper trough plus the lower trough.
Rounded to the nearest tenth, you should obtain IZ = 16.9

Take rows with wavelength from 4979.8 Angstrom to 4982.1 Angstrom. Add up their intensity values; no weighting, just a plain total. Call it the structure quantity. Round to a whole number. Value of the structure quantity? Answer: 18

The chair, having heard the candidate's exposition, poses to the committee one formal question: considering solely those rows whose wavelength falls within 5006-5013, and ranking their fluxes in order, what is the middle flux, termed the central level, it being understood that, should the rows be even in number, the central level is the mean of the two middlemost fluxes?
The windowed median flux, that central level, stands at 11.4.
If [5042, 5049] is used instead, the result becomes 15.1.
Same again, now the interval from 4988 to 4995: 14.6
